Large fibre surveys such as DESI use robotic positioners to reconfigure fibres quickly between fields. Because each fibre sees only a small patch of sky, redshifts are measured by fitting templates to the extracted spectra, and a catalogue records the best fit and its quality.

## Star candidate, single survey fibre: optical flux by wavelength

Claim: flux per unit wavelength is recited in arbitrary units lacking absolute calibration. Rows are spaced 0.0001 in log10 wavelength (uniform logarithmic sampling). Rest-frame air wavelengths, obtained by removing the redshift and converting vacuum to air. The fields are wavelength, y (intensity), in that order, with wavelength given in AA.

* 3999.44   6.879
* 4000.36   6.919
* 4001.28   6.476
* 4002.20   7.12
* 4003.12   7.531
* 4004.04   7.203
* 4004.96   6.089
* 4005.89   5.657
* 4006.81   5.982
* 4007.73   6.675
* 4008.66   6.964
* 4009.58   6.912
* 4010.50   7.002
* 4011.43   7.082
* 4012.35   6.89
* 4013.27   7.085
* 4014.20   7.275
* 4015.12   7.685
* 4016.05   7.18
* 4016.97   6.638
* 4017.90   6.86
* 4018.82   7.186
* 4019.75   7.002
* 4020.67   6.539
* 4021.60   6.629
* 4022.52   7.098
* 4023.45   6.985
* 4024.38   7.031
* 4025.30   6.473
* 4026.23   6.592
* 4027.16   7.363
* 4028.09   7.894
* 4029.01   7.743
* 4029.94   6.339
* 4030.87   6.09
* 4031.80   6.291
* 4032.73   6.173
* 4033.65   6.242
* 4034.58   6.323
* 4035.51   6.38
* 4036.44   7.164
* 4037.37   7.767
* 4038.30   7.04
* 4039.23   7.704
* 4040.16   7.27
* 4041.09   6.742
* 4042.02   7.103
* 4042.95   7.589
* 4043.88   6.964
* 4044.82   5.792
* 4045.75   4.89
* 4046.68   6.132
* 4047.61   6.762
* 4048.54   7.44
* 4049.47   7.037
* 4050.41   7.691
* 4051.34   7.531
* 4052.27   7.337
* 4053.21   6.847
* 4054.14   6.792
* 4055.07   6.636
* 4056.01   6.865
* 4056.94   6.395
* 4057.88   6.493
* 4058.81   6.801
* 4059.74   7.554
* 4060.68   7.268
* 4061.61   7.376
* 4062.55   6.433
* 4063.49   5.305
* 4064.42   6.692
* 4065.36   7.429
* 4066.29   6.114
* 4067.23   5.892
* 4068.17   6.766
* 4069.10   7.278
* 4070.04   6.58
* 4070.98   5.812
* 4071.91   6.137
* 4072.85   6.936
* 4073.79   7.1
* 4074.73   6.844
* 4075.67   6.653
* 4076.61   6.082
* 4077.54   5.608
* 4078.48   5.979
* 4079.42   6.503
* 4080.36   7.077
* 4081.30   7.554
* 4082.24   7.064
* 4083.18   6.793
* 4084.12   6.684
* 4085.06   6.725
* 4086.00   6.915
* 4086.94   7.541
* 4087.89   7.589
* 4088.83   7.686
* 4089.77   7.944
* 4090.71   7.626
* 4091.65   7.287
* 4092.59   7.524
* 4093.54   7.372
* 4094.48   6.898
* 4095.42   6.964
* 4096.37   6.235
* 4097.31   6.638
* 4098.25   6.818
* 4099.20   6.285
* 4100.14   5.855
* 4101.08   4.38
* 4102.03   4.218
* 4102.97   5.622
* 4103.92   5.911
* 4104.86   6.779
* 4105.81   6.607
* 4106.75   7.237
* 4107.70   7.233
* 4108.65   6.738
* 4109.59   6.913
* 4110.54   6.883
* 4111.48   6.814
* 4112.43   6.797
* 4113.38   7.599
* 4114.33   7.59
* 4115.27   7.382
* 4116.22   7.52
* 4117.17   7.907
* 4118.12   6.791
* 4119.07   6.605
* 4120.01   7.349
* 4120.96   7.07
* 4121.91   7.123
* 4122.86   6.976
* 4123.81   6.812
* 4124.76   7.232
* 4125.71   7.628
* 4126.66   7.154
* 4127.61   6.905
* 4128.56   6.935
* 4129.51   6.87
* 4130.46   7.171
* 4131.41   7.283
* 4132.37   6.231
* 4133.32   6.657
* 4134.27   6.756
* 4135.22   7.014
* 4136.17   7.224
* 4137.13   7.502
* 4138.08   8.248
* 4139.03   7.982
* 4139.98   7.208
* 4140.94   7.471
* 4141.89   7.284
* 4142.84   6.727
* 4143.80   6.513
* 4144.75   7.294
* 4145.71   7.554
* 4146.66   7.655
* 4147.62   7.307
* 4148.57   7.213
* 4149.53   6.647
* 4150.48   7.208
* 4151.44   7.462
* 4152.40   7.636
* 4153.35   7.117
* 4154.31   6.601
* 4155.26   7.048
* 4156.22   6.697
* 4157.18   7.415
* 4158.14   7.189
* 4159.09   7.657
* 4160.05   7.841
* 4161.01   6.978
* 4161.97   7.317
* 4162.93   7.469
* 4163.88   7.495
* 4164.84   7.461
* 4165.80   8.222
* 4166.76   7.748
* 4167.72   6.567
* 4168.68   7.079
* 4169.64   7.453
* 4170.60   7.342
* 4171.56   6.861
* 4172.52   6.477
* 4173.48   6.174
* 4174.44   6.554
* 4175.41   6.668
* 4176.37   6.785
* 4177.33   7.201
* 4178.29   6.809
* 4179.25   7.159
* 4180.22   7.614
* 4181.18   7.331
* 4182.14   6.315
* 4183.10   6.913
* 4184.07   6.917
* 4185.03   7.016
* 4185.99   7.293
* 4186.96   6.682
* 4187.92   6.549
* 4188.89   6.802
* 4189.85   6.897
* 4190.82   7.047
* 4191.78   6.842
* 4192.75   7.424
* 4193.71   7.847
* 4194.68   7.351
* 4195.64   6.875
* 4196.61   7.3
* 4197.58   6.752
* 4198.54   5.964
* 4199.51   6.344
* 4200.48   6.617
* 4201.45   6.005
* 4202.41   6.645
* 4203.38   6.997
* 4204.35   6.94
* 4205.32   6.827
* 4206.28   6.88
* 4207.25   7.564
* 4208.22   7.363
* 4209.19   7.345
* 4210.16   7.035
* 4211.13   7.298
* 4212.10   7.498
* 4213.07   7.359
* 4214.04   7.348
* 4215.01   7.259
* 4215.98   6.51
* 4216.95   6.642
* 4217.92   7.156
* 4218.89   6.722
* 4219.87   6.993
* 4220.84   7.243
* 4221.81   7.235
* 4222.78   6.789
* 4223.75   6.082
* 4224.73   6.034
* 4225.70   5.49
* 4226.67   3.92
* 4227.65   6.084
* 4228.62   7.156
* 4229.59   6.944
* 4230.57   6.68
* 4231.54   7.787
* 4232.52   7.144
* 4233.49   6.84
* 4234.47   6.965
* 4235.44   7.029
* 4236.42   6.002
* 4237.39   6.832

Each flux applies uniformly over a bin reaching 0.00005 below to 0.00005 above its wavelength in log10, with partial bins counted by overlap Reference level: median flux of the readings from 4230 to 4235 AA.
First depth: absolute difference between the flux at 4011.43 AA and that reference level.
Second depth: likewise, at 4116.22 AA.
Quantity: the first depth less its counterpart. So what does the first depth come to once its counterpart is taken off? -0.4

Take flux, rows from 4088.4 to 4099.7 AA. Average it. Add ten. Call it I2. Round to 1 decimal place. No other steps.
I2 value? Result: 17.1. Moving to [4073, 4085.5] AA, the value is 16.7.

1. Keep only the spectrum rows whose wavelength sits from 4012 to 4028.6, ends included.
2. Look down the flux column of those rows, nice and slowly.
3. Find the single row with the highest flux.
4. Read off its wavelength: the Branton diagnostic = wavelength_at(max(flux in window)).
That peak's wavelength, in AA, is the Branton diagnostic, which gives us 4028.09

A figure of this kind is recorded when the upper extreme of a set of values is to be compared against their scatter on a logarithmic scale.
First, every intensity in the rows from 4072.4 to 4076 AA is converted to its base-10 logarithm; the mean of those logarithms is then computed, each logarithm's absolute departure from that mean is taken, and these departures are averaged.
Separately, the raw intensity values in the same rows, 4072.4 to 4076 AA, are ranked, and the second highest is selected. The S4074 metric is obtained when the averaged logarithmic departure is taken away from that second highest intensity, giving 6.9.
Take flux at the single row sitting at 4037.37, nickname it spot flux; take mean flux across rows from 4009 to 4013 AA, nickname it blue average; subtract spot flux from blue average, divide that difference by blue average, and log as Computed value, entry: -0.11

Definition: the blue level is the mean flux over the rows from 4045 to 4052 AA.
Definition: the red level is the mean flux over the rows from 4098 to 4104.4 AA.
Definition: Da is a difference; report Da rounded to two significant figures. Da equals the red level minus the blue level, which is -1.2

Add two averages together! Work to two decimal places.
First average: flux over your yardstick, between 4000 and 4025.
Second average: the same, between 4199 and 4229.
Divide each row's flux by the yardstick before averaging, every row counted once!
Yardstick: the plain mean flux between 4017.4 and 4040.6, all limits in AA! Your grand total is 1.98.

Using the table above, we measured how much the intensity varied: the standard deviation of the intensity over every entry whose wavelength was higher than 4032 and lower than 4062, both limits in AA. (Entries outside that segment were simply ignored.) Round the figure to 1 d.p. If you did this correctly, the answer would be 0.6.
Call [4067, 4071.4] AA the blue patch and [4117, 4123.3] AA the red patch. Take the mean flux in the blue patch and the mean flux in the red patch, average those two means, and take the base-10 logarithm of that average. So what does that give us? 0.832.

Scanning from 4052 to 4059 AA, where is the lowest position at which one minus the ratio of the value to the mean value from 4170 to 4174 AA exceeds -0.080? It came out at 4053.21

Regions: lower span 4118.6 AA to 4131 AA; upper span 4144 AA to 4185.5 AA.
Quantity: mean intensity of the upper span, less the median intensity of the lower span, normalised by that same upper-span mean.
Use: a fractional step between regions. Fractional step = 0.01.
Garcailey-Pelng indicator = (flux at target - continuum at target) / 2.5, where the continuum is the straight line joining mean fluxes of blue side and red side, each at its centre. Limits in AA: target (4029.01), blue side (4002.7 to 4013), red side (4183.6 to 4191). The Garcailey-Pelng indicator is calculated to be 0.4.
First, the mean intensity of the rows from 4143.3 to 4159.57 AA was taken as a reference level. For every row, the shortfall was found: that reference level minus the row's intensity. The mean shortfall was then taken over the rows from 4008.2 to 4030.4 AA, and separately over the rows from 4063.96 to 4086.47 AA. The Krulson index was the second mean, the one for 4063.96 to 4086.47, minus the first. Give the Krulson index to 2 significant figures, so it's 0.38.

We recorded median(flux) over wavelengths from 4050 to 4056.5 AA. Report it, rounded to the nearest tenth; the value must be 6.9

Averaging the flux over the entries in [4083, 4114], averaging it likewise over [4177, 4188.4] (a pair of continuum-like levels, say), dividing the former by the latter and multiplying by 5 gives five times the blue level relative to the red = 4.84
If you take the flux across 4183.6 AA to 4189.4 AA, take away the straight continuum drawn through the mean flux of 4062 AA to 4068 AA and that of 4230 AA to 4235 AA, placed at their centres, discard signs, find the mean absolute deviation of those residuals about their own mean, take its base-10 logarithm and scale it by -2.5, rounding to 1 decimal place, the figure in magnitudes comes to 2.4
